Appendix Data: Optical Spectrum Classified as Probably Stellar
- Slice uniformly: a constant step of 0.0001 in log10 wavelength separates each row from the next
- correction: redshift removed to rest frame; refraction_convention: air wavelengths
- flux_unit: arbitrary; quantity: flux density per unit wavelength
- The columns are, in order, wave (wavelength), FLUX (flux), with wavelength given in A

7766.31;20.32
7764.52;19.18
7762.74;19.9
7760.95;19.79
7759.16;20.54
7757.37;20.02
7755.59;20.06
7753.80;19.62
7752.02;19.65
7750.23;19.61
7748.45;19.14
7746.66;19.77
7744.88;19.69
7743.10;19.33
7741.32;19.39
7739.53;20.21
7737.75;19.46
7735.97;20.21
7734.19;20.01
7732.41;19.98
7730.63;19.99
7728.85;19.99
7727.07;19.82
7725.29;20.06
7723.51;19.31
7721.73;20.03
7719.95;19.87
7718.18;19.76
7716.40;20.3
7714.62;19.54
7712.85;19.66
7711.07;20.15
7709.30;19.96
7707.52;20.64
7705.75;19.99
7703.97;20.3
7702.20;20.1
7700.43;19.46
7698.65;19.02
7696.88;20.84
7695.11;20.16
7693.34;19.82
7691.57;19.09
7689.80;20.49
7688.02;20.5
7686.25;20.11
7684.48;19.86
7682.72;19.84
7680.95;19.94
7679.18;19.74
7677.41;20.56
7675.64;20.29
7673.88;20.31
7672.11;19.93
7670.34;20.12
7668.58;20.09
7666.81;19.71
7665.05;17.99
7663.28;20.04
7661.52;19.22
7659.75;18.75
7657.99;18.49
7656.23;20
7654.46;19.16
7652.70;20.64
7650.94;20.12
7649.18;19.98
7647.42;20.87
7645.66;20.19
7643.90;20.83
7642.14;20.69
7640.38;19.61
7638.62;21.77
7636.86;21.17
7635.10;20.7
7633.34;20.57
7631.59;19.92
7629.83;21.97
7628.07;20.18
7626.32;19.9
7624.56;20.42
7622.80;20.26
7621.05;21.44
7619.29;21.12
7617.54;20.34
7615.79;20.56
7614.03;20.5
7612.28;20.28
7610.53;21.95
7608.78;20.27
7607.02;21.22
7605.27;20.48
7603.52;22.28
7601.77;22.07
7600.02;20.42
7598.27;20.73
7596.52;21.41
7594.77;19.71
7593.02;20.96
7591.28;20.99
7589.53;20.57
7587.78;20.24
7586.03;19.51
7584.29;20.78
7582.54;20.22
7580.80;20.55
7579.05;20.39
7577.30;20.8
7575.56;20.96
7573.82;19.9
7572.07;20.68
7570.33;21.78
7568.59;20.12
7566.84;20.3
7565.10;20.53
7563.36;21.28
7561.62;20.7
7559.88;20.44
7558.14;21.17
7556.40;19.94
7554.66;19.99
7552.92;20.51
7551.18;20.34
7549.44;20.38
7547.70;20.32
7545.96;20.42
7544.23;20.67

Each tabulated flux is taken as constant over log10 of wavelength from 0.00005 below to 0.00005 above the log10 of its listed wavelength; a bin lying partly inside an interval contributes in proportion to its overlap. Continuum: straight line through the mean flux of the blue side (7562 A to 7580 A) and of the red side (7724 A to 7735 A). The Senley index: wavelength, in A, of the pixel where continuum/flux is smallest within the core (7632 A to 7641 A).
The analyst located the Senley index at 7638.62 A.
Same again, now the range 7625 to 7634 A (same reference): 7629.83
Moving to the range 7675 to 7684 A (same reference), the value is 7677.41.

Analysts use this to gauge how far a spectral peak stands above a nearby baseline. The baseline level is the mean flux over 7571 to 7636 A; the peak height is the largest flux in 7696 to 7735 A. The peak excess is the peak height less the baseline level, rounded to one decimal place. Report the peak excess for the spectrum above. 0.2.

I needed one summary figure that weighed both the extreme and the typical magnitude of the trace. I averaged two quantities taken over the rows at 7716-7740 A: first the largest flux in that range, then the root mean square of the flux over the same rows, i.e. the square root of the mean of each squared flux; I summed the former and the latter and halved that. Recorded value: 20.1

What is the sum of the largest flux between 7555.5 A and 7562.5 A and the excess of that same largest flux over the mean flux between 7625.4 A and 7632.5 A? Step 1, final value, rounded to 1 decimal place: 21.8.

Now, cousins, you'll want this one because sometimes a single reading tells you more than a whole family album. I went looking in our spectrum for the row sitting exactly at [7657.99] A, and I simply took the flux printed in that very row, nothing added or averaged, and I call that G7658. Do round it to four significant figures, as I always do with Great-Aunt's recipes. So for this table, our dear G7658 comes 18.49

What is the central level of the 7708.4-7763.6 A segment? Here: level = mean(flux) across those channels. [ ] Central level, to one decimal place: 19.8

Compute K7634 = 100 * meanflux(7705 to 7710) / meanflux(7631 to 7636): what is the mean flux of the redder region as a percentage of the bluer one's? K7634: 99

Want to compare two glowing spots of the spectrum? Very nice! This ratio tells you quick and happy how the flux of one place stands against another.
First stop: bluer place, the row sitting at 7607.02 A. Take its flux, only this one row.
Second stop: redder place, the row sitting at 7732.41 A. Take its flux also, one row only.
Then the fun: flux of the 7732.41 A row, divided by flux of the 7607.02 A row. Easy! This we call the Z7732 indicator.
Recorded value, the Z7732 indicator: 0.94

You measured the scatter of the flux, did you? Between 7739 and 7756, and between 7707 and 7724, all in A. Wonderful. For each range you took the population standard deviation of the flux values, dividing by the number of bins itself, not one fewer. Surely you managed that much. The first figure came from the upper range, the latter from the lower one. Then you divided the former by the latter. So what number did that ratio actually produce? 0.83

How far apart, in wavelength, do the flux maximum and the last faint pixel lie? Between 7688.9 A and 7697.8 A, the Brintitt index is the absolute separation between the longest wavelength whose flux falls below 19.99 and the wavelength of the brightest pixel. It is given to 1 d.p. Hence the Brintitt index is 3.5 A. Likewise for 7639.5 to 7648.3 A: 7.0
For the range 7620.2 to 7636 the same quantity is 1.8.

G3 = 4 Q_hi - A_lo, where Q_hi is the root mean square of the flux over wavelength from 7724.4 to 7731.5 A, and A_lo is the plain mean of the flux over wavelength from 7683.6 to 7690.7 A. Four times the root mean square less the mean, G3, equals 59.6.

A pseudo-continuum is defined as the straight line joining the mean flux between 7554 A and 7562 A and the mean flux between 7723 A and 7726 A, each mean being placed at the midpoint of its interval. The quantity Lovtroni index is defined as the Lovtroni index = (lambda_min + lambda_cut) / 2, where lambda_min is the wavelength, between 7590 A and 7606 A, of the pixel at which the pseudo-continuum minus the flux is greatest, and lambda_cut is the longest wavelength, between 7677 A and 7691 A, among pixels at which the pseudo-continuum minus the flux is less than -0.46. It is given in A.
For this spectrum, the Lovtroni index 7642.3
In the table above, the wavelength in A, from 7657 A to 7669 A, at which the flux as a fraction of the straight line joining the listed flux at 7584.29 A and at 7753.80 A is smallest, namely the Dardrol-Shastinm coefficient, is 7665.05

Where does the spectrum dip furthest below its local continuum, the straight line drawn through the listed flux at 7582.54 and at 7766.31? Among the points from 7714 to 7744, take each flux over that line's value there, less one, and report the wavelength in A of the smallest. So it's 7723.51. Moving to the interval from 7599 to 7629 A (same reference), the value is 7626.32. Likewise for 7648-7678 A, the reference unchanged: 7665.05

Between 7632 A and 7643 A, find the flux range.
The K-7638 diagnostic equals 2.2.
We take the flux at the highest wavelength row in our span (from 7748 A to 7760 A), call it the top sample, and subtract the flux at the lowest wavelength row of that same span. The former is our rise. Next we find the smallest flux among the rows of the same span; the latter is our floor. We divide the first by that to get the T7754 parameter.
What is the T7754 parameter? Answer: 0.073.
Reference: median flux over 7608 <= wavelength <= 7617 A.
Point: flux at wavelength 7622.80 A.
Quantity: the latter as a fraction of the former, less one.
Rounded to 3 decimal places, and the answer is -0.012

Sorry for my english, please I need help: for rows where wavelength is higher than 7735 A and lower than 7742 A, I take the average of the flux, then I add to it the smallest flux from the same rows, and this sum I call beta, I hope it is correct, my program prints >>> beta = 39.2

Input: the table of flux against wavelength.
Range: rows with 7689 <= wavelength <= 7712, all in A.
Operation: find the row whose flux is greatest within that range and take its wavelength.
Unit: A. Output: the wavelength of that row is 7696.88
